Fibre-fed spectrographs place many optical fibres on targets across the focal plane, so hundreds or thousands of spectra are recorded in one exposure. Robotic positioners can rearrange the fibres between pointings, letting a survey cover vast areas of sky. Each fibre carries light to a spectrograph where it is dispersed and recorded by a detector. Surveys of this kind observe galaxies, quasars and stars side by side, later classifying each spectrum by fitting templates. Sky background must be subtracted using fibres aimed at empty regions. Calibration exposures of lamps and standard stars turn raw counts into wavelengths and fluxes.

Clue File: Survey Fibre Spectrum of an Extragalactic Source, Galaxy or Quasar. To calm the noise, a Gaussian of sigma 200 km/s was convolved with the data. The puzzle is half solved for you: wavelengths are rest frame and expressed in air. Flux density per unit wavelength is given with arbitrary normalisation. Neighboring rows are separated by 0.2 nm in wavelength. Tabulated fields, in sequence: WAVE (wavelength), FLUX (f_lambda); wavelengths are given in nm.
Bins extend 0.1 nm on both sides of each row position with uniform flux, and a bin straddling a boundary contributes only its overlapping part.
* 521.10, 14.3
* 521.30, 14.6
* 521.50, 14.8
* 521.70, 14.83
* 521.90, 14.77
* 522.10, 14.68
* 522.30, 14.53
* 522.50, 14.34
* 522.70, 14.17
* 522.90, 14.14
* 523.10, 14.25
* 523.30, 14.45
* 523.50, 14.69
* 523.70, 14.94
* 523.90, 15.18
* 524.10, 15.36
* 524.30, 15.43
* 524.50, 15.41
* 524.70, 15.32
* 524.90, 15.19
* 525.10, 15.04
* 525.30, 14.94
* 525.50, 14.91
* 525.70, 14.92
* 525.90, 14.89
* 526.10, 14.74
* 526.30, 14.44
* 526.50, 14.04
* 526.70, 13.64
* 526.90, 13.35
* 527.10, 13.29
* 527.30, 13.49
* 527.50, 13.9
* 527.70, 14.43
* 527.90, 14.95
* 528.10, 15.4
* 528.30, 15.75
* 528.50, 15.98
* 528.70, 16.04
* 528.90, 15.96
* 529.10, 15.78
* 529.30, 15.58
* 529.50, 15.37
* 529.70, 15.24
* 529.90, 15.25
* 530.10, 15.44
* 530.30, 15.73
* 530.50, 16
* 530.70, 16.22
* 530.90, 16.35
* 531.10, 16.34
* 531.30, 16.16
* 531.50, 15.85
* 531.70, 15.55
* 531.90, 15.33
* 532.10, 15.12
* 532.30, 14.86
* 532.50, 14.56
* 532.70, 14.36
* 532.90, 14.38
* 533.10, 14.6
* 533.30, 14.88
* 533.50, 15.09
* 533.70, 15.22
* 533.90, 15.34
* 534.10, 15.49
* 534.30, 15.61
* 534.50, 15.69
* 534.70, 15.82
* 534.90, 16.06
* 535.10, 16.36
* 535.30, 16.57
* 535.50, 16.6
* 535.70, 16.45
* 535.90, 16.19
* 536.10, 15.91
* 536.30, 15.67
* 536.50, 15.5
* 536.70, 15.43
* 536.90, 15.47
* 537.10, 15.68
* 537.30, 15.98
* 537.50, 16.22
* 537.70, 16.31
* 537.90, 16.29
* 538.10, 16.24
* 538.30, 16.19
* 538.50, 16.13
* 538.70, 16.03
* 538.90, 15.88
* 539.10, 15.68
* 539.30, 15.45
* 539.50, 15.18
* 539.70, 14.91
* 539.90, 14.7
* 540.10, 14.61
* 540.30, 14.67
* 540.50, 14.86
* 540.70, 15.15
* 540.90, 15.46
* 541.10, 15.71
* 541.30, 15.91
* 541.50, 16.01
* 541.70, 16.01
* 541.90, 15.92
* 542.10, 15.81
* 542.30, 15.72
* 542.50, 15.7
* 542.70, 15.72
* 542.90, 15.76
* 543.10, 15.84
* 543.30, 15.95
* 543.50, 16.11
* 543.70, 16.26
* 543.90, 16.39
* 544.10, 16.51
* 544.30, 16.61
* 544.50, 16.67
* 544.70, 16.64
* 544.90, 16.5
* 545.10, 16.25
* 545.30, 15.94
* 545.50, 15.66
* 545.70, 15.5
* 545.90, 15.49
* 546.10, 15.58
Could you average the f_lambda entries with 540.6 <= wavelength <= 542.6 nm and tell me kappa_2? 15.7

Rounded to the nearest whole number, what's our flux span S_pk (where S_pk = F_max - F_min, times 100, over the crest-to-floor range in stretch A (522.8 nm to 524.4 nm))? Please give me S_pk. 129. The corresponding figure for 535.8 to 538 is 88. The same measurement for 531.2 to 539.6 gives 224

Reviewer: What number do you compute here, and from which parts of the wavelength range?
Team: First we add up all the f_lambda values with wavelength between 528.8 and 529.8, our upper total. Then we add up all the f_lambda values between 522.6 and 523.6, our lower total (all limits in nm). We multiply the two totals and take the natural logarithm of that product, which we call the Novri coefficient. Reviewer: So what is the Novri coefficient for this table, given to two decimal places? 8.63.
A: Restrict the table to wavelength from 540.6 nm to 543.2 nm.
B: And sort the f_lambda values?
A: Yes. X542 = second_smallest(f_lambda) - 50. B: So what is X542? -34.5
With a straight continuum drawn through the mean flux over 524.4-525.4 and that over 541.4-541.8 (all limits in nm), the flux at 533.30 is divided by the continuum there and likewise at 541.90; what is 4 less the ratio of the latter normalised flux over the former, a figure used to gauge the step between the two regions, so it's 2.96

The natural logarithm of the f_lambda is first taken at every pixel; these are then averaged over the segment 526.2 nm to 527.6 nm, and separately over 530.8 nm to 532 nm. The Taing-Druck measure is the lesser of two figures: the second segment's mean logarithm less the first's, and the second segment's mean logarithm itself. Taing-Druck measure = 0.15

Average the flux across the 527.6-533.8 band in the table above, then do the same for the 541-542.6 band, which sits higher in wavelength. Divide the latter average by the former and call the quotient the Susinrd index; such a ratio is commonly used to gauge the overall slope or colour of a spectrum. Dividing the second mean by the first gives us 1.028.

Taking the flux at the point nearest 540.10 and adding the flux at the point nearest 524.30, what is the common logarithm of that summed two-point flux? 1.48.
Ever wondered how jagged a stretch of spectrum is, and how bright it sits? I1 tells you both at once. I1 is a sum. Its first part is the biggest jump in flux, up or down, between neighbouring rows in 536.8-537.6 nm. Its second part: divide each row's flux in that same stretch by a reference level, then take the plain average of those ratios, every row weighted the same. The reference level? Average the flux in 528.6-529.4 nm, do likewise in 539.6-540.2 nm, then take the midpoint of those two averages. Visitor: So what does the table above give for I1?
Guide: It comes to 1.34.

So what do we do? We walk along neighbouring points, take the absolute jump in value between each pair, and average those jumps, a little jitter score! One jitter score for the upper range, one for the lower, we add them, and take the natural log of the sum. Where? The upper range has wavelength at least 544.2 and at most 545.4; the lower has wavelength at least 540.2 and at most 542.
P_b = -1.09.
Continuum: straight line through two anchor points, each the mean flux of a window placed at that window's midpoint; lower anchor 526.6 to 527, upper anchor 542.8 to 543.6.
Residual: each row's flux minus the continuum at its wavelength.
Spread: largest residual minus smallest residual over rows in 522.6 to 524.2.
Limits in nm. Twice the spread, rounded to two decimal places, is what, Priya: 2.09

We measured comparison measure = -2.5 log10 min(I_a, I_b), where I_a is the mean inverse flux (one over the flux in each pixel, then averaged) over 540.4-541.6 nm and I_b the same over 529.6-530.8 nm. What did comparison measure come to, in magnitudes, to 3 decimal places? 2.985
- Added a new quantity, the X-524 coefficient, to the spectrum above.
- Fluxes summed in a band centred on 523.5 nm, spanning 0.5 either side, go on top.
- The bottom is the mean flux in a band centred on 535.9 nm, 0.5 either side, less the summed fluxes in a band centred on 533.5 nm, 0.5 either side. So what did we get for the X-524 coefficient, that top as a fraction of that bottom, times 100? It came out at -125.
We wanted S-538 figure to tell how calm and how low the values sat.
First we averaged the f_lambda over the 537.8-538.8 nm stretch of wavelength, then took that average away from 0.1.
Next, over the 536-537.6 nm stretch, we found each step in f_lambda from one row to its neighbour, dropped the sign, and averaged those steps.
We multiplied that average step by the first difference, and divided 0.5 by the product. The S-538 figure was -0.17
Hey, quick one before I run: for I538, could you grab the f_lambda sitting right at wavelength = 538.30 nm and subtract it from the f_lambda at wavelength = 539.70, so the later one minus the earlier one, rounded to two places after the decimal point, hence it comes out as -1.28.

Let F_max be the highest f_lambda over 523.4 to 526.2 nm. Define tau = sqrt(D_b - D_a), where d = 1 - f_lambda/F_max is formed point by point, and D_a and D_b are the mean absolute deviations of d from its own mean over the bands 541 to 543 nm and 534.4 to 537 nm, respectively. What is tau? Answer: 0.128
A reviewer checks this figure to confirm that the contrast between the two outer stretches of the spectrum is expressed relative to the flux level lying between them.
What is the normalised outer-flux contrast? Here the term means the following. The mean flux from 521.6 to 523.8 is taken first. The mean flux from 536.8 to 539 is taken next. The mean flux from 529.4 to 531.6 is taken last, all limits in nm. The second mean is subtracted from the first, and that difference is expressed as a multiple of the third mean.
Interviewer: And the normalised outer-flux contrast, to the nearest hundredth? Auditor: -0.10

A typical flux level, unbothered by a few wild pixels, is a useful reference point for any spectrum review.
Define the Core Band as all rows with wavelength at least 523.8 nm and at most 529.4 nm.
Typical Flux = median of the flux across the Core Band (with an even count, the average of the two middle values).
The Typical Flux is 15.0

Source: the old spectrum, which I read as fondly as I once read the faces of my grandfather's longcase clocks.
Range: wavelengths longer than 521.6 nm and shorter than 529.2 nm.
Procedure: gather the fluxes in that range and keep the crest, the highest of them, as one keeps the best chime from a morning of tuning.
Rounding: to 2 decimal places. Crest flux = 16.04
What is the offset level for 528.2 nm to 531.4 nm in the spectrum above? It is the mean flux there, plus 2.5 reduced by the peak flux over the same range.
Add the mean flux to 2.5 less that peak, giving 1.97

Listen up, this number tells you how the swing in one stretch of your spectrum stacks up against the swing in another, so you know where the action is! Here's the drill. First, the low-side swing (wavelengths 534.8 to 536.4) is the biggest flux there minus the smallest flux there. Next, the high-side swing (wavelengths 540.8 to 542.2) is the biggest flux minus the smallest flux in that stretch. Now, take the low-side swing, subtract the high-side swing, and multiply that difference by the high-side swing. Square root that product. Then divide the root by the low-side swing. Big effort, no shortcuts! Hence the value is 0.492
